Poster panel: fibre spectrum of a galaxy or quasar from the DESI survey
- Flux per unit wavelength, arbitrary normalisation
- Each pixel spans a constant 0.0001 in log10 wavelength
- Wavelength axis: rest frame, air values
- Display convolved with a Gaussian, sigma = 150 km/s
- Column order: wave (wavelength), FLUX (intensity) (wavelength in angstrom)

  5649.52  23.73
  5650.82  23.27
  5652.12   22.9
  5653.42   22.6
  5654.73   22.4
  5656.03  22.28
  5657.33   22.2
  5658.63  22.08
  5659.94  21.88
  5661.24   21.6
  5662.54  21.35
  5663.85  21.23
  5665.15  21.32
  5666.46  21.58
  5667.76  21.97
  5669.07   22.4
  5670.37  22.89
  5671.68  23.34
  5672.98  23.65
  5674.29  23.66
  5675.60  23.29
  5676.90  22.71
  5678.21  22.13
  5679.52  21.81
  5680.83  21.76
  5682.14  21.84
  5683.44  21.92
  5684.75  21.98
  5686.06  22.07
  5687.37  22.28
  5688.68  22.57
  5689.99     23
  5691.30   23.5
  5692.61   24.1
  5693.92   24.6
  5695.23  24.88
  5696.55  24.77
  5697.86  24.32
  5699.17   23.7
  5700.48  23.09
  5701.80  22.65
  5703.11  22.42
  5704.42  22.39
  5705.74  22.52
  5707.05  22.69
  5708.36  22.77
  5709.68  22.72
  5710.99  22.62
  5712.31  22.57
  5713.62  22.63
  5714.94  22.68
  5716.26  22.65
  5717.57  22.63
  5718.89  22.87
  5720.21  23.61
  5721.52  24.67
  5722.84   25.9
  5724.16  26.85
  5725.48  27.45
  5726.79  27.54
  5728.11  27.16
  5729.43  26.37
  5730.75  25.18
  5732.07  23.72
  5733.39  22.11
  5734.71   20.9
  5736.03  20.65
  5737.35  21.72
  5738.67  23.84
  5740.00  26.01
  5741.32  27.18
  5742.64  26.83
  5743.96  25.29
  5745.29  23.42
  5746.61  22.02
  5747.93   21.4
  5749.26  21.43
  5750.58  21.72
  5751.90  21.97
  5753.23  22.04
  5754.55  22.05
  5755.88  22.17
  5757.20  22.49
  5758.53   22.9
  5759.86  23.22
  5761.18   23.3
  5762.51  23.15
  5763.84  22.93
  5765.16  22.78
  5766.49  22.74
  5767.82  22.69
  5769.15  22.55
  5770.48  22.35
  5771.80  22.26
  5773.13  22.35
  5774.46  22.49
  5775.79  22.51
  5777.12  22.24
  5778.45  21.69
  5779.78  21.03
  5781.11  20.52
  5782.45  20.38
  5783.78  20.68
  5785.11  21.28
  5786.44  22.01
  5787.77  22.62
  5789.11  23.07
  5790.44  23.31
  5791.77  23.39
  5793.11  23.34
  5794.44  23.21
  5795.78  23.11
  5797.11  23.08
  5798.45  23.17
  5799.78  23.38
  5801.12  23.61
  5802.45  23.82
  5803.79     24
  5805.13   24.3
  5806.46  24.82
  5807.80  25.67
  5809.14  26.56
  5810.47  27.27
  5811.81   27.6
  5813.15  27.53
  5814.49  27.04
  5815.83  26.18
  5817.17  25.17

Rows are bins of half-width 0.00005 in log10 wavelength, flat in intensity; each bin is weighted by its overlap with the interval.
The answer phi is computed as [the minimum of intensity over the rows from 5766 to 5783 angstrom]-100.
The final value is -79.6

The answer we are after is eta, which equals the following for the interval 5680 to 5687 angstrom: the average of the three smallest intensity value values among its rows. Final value 21.8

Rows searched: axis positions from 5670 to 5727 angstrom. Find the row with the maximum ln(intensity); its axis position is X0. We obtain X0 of 5726.79 angstrom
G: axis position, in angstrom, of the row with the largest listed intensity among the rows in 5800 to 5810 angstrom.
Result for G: 5809.14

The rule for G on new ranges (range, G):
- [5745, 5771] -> 5745.29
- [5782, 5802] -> 5801.12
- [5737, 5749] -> 5741.32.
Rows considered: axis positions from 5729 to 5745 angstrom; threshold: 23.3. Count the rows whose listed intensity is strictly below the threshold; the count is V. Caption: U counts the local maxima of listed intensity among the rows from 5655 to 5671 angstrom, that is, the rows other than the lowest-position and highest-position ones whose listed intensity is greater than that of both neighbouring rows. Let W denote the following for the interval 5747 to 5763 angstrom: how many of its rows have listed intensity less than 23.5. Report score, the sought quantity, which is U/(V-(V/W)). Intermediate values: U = 0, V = 4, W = 12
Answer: 0.0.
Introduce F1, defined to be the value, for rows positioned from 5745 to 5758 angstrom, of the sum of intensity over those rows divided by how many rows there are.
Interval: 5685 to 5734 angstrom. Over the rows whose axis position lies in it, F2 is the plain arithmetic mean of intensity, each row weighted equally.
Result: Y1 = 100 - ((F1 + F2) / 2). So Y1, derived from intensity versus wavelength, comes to 77.1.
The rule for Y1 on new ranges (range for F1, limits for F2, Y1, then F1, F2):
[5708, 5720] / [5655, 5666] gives 77.8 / 22.7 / 21.7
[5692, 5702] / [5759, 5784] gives 76.9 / 24.0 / 22.2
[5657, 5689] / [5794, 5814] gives 76.5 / 22.2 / 24.7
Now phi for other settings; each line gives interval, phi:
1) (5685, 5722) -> -77.9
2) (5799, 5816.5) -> -76.6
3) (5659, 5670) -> -78.8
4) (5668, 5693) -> -78.2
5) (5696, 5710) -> -77.6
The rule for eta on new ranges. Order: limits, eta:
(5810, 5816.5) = 26.8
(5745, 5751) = 21.5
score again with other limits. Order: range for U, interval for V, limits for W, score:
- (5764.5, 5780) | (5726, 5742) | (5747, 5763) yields 0.3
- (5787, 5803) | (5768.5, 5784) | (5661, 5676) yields 0.1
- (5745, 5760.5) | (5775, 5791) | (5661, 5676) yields 0.0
